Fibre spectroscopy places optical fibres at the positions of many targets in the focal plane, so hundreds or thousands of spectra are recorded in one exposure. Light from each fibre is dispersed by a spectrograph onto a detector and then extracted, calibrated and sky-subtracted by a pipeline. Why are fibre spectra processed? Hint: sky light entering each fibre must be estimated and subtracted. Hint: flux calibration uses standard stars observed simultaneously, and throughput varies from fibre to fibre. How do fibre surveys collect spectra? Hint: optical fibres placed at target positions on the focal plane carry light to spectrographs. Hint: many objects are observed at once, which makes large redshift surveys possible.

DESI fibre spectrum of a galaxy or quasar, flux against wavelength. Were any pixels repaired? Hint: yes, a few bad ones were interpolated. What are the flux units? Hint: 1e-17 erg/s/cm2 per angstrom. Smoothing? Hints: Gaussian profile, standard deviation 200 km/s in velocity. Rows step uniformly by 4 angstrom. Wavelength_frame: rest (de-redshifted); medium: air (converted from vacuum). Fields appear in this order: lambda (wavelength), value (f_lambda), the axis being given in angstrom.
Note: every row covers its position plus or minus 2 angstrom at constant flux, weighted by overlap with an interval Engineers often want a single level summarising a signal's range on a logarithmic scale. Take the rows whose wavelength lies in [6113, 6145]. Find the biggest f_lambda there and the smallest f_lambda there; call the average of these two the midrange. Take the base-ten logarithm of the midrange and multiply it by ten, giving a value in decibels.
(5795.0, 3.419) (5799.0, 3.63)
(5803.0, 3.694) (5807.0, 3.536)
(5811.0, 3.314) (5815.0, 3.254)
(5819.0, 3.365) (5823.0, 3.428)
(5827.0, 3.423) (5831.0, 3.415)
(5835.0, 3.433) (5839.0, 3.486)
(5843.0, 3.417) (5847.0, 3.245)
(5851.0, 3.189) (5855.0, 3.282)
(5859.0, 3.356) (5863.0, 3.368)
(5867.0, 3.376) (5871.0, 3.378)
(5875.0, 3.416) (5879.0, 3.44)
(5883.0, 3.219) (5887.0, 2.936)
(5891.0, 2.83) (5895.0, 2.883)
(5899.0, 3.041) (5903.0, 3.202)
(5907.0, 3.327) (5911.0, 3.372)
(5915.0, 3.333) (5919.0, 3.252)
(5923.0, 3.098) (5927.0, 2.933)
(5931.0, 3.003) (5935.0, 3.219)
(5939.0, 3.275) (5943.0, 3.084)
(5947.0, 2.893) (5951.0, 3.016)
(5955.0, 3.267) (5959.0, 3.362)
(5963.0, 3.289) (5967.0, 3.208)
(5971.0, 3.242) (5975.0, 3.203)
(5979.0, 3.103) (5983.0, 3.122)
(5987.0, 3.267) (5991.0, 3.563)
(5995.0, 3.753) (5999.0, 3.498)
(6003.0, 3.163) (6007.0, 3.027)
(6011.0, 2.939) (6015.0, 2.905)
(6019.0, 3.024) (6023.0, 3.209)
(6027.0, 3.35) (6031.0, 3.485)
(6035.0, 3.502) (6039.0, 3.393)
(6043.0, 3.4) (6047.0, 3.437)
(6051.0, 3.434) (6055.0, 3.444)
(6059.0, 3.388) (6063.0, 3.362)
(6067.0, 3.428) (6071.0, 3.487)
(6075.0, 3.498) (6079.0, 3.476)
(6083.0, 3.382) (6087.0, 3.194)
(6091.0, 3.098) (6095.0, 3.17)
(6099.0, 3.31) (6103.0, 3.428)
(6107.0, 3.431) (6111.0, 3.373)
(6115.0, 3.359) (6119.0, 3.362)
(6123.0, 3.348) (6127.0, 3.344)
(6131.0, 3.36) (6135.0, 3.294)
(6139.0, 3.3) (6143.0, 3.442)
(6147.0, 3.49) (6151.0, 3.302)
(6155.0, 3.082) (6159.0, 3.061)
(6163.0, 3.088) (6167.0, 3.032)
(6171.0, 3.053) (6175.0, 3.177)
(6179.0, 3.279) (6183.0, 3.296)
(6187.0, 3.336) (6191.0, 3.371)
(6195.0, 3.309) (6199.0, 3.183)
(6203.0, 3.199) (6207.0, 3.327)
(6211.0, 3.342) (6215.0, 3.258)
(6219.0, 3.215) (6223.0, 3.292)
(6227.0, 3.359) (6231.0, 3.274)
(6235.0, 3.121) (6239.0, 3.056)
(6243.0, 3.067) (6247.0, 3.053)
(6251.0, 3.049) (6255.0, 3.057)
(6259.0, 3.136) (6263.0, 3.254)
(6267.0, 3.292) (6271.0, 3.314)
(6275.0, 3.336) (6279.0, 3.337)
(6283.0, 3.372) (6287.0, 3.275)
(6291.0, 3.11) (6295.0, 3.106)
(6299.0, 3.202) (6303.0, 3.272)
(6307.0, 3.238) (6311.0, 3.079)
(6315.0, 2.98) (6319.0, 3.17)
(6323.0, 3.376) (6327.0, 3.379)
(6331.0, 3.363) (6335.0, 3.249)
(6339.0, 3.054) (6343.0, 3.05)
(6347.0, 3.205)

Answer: 5.27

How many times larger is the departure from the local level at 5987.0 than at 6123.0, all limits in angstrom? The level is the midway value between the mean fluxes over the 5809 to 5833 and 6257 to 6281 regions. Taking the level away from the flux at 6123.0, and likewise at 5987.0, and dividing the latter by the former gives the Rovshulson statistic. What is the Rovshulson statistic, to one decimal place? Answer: -2.2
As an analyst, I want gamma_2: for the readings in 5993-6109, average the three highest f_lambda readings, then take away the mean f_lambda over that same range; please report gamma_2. 0.25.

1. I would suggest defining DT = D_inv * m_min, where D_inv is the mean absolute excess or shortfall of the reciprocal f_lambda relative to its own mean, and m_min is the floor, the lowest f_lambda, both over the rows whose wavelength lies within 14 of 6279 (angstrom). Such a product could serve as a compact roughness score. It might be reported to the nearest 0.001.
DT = 0.017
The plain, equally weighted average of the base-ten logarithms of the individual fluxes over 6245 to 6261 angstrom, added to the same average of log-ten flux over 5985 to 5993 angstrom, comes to 1.021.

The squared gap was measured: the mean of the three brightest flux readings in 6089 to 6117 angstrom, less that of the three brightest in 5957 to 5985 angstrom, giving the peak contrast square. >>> 0.013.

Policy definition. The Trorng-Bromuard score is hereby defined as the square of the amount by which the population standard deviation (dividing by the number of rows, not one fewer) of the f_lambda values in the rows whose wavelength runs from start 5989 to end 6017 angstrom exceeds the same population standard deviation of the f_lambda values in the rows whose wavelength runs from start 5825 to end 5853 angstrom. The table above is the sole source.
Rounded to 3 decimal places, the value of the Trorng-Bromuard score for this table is 0.044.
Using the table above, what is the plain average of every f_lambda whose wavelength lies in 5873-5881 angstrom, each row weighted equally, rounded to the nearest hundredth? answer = 3.43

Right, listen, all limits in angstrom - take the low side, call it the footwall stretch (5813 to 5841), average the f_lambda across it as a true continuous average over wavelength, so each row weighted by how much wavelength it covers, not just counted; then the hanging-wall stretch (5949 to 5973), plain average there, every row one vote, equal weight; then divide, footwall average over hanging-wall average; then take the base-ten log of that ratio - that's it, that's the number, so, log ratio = 0.022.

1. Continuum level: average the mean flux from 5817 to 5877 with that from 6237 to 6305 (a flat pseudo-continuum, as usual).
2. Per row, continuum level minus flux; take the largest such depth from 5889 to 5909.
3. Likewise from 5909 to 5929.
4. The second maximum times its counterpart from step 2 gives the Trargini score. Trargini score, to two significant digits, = 0.16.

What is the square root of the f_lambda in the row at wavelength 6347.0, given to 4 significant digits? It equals 1.790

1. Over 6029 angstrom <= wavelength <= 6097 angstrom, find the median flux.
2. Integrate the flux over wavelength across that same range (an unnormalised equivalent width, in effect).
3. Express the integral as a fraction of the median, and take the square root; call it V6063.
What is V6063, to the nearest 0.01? 8.20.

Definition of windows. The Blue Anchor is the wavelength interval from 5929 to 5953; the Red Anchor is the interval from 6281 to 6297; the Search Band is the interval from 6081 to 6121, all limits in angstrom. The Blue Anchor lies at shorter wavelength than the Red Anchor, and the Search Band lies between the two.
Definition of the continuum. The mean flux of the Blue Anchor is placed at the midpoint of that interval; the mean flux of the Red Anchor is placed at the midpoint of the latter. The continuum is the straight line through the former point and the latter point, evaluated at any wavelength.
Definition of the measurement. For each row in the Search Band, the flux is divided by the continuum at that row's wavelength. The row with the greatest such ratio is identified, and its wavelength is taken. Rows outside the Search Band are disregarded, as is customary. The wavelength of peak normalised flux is 6107.0 angstrom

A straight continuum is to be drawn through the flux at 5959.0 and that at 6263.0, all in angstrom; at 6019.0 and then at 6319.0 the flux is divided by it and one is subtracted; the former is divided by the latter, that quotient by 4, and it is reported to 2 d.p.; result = 1.20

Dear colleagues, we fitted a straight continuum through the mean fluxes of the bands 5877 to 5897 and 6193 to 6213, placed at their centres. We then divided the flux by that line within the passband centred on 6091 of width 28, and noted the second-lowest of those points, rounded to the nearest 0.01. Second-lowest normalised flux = 0.99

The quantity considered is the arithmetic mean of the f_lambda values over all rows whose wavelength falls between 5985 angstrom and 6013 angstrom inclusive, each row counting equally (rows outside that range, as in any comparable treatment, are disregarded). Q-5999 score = 3.32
